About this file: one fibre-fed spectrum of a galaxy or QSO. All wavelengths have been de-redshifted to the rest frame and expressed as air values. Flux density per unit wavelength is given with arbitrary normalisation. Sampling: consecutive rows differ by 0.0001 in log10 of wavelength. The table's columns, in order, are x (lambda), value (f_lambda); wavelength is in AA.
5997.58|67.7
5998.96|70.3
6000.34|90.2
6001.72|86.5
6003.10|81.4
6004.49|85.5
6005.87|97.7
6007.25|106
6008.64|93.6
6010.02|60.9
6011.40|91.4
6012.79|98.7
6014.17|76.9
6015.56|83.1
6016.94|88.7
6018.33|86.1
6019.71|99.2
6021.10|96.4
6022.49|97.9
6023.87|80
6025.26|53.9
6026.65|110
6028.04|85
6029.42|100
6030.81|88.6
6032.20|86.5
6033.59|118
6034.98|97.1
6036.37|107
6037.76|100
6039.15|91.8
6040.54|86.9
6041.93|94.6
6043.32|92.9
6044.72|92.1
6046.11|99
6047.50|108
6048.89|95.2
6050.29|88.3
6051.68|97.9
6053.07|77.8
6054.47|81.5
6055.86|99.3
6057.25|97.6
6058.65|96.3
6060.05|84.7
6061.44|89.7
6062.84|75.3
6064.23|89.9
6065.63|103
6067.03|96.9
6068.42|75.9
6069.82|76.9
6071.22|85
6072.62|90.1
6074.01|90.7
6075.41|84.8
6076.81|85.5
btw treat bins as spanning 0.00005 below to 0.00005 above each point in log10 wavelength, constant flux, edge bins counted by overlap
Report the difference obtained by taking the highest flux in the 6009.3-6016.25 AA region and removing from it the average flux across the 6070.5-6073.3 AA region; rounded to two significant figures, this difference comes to 11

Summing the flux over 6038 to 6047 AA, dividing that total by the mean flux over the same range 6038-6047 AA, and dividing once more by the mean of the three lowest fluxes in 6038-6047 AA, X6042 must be 0.066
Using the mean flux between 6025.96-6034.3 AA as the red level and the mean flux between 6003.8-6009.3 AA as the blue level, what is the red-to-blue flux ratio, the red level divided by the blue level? 1.02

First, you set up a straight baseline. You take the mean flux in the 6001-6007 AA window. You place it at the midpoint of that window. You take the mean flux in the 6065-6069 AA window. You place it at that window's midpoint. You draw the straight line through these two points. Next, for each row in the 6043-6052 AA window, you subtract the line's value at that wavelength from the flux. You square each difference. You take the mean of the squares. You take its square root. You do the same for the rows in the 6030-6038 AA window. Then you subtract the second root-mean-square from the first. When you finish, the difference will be -6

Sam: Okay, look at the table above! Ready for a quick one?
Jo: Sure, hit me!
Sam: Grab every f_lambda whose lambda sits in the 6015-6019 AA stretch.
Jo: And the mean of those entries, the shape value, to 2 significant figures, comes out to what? 86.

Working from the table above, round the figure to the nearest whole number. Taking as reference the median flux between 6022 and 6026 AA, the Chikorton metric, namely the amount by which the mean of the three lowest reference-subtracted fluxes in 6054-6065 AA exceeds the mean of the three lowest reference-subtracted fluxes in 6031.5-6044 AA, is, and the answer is -8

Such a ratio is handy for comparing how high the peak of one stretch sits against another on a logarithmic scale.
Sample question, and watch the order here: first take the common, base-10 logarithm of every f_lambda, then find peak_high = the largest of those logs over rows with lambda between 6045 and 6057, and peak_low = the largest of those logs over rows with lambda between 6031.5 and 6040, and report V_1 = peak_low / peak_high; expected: 1.02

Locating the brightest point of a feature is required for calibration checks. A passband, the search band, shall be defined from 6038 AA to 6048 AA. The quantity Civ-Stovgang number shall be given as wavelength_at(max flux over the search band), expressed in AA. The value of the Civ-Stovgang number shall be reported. 6047.50 AA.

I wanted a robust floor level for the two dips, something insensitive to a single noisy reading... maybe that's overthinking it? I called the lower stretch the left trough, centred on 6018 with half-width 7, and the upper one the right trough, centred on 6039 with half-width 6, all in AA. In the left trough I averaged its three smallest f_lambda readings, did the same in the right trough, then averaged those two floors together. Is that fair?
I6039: 85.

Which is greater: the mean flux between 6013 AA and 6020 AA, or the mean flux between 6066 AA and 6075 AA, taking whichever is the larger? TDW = 87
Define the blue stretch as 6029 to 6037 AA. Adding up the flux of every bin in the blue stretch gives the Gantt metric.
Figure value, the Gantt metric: 597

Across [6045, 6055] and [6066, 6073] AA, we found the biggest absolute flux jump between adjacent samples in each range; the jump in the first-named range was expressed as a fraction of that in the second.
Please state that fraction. 1.0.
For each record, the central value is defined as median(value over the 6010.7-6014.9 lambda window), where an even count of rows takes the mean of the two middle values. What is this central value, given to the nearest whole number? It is 91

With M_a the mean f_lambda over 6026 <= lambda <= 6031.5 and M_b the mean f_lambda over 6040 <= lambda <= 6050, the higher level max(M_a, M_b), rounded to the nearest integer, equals 96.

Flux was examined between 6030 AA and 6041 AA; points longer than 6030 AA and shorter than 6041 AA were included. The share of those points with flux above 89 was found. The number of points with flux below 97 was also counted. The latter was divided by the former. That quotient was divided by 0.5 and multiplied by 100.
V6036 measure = 1280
